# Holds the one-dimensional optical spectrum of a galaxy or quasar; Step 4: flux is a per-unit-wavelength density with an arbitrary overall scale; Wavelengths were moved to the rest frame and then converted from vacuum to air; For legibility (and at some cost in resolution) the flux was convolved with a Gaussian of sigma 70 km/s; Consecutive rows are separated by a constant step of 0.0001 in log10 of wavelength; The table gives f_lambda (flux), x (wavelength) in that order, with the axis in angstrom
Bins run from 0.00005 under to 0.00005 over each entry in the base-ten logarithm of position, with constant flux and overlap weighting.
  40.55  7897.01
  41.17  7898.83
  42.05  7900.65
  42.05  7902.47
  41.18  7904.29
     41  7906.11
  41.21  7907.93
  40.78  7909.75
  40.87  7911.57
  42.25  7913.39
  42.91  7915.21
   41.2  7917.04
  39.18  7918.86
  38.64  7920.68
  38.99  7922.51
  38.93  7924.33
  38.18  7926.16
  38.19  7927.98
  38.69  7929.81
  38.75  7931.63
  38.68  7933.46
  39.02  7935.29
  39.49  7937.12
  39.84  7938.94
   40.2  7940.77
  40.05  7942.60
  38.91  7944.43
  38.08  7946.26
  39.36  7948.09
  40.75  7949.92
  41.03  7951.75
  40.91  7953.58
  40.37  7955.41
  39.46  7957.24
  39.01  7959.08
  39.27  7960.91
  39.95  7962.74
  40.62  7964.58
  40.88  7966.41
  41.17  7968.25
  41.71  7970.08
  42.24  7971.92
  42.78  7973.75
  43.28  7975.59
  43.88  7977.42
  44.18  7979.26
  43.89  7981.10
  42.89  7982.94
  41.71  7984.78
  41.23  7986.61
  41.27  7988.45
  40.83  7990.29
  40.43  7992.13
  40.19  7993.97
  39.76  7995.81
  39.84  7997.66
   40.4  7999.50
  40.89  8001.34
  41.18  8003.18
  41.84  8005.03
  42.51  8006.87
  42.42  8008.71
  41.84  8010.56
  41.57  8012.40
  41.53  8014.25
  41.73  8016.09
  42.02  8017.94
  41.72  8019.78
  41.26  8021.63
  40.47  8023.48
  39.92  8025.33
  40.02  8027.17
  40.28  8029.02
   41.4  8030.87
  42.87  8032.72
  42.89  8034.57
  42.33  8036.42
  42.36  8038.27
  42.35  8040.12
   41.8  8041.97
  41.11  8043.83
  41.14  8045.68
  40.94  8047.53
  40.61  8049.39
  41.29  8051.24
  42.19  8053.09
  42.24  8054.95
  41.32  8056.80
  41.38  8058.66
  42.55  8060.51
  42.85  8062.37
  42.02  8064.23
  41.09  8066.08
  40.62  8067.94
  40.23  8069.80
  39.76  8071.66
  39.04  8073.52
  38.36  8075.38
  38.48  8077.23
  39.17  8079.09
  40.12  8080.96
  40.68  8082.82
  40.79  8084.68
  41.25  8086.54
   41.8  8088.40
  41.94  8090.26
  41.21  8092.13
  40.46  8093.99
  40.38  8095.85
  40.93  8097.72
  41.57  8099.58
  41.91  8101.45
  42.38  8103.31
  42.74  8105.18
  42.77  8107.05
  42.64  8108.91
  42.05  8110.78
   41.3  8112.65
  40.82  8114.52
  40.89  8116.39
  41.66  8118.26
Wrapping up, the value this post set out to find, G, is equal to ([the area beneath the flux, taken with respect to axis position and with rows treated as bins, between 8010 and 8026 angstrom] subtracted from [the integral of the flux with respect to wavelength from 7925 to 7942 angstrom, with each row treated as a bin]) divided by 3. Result 1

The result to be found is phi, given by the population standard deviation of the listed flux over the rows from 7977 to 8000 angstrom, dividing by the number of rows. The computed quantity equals 1.54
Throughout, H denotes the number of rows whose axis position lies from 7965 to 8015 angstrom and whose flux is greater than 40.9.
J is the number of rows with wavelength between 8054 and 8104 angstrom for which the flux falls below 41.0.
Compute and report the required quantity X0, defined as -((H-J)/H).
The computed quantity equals -0.3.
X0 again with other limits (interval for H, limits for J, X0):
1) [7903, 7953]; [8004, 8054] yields -0.1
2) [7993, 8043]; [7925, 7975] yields 0.2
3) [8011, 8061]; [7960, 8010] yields -0.5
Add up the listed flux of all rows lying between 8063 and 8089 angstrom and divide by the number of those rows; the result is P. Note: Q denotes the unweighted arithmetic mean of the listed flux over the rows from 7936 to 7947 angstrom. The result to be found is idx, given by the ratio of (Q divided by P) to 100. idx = 0.0098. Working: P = 40.2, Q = 39.4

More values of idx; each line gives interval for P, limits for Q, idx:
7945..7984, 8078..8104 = 0.0100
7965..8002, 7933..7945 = 0.0095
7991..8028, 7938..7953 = 0.0097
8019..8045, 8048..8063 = 0.0101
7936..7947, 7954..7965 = 0.0101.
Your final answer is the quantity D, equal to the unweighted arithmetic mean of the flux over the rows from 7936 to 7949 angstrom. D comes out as 39.4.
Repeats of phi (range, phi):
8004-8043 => 0.85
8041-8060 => 0.50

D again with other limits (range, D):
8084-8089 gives 41.3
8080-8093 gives 41.1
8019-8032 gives 40.7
